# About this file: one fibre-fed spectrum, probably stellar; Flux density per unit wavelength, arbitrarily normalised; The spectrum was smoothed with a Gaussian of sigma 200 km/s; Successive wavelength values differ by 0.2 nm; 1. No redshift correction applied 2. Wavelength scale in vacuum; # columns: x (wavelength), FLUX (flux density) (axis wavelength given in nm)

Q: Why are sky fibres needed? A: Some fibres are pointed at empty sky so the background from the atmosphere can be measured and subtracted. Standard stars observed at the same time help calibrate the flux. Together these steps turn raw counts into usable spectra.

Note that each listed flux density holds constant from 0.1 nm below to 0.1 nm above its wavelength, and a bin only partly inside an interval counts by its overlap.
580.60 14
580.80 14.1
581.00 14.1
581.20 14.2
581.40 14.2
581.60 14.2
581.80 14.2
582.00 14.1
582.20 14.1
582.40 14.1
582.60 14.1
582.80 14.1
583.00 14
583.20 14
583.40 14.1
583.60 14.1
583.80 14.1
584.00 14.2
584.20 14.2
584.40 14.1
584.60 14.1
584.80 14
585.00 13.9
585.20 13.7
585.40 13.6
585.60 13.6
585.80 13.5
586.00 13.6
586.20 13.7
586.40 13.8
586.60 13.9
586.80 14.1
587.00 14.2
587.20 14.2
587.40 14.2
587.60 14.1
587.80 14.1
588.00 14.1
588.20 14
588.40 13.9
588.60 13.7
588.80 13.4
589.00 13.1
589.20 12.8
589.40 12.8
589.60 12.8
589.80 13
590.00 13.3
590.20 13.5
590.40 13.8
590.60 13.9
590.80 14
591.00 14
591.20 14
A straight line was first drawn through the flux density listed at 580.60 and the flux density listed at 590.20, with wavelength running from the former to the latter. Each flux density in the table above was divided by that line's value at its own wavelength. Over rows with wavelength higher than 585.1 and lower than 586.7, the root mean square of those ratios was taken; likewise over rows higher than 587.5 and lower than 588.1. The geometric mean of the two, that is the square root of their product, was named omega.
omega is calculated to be 1.02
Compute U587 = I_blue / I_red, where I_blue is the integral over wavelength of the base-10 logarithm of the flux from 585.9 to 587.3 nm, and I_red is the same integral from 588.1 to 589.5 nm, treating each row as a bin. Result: 1.016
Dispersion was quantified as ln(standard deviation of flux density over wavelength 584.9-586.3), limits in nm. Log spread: -2.1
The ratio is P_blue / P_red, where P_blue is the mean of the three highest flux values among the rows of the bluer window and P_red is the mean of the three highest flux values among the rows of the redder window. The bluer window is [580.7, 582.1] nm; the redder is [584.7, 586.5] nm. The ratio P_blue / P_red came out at 1.02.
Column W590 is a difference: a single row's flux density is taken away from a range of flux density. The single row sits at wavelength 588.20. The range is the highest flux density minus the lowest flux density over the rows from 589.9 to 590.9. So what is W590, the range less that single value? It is -13.3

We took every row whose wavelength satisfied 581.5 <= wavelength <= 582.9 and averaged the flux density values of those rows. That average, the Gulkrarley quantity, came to 14.1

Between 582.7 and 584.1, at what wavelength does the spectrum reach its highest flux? 584.00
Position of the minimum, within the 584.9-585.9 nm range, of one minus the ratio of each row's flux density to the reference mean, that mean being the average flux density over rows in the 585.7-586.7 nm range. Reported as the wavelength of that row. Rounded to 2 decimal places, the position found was 585.00 nm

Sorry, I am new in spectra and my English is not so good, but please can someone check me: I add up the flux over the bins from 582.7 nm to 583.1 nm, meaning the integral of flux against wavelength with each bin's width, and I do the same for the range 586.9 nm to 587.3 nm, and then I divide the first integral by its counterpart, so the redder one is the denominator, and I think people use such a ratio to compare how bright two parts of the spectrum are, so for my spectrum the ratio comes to 0.99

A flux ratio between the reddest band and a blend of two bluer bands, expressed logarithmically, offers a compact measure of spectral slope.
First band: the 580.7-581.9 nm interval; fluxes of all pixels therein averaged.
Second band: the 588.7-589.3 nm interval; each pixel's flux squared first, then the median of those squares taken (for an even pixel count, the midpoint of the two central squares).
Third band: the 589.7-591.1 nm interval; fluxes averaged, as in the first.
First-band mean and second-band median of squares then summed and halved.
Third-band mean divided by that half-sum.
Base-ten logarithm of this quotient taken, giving -0.833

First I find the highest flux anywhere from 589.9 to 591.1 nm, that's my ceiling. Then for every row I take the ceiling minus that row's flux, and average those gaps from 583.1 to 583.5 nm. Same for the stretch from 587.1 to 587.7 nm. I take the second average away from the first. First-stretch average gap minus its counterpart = 0.12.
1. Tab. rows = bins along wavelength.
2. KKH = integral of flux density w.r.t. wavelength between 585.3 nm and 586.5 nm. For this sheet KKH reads 16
